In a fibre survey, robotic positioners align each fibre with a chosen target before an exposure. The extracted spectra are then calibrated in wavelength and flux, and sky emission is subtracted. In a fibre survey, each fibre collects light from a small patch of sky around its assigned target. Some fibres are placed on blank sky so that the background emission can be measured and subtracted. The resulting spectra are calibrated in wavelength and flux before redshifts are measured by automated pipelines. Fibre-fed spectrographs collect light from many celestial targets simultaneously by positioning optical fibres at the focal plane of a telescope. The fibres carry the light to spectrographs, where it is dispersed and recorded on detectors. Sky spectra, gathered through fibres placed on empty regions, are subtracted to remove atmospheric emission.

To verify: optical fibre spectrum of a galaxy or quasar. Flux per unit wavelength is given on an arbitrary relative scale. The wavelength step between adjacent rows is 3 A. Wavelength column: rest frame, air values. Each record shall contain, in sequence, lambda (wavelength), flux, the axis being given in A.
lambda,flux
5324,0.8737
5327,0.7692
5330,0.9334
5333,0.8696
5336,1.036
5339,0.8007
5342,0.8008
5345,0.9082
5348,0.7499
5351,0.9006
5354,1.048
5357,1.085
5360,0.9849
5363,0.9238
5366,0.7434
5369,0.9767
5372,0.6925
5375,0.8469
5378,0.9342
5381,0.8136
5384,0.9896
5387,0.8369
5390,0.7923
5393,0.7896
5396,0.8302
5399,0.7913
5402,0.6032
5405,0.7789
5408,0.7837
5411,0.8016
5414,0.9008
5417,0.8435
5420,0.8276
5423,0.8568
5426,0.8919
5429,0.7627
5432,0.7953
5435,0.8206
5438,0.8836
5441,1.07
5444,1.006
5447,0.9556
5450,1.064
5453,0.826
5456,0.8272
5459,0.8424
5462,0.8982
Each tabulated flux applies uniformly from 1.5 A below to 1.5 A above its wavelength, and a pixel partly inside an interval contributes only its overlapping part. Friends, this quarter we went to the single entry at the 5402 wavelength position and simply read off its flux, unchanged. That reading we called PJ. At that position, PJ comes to 0.6032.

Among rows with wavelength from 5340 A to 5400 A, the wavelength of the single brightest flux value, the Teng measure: 5357 A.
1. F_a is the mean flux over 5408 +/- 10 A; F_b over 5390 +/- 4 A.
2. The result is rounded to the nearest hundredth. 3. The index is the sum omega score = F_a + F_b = 1.59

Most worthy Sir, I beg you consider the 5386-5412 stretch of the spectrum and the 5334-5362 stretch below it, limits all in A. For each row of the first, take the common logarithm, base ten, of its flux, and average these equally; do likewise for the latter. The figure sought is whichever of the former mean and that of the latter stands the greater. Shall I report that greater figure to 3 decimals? -0.038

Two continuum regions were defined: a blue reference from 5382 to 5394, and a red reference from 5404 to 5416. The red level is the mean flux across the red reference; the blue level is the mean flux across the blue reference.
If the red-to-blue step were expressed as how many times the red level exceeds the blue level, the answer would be 0.96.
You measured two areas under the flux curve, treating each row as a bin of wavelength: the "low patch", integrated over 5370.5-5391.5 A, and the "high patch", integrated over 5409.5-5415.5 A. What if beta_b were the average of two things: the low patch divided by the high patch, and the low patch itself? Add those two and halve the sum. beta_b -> 11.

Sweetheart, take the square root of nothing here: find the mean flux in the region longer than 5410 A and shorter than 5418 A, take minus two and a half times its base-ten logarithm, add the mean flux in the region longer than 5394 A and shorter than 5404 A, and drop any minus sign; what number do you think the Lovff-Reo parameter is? 0.92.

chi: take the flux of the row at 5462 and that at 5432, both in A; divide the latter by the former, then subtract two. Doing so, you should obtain -1.11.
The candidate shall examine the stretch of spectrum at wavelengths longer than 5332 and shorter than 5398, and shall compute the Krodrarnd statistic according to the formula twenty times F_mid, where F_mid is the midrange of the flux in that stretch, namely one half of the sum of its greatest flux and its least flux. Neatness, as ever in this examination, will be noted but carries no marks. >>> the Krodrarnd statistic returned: 17.8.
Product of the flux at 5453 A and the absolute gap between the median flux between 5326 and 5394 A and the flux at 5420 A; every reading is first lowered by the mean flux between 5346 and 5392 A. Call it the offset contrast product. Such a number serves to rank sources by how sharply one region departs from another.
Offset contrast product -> -0.003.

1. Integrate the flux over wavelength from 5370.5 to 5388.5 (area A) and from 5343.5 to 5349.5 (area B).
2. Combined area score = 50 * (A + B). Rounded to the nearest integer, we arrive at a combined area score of 1016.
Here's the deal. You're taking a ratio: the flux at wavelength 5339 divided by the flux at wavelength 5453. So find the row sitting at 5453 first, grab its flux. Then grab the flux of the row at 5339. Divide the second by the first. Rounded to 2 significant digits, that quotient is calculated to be 0.97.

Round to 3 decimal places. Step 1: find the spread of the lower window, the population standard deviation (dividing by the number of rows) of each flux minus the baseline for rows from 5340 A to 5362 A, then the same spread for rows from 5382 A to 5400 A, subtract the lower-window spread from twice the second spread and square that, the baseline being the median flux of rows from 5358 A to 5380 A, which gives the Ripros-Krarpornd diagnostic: 0.001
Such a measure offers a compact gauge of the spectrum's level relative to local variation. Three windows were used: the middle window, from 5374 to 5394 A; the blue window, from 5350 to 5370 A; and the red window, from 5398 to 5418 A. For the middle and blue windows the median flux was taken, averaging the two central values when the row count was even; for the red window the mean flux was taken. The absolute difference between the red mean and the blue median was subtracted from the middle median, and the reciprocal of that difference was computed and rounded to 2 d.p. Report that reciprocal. 1.55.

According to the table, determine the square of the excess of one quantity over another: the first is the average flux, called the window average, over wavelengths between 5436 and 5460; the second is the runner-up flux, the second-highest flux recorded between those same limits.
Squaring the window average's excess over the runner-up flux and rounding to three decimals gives 0.017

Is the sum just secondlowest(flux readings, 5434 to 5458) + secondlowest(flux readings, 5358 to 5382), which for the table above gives 1.57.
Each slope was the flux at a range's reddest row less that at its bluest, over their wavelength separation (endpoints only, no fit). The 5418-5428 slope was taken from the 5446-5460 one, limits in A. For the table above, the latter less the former -0.020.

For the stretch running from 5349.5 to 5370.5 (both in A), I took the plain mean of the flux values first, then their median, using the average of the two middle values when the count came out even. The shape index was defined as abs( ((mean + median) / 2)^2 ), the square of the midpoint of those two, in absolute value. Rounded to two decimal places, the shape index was 0.93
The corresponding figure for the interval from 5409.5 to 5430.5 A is 0.71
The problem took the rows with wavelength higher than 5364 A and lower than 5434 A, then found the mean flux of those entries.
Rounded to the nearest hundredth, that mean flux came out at 0.82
